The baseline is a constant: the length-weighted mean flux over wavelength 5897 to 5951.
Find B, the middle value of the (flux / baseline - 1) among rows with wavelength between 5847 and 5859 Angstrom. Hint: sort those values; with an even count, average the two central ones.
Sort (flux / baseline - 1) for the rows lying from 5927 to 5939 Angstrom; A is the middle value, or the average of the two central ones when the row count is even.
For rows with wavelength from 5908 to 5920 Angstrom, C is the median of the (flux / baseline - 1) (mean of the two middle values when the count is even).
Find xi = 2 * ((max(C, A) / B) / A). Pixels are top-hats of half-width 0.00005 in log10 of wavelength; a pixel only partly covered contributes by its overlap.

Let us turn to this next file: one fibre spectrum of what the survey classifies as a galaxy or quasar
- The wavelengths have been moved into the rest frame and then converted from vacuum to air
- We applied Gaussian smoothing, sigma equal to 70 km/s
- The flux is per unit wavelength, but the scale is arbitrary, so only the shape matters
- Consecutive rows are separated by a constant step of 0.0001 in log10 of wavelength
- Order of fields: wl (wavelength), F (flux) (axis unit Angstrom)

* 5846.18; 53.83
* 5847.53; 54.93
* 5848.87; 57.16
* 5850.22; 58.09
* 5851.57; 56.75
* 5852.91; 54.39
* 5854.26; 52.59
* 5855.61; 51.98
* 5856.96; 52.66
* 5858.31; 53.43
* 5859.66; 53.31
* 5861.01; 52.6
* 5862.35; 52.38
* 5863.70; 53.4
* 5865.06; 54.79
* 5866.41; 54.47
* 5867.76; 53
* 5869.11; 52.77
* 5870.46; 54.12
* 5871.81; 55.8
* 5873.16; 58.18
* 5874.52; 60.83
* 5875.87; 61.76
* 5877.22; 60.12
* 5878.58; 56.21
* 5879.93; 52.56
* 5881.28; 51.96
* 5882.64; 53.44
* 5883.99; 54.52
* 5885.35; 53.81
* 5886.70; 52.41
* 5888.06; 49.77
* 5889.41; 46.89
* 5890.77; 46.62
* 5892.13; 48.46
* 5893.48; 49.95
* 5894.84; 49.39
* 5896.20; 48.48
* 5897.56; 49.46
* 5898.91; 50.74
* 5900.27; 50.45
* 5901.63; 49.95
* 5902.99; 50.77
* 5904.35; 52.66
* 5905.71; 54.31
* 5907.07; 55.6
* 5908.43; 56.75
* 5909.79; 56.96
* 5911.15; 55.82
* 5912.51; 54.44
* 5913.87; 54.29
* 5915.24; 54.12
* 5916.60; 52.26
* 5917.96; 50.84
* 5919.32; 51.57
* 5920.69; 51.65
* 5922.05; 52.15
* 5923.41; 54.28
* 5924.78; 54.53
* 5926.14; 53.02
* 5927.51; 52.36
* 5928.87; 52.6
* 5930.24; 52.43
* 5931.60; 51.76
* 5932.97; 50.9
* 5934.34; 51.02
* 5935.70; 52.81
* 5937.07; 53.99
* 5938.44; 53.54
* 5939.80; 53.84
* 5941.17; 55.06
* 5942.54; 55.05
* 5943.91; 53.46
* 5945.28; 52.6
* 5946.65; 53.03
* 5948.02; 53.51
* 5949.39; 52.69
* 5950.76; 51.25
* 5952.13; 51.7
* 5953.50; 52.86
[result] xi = -178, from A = -0.01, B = 0.03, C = 0.02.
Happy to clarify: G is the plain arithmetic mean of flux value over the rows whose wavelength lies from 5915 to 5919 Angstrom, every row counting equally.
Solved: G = 52.4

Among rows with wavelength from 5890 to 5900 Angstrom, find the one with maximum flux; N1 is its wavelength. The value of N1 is 5898.91 Angstrom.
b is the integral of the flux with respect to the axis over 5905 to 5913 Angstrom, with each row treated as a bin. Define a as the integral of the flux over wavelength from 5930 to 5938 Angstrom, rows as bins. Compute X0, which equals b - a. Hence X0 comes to 28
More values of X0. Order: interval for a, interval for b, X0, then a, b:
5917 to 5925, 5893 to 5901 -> -21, 419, 398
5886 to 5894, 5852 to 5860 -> 33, 392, 425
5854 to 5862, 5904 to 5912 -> 21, 422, 444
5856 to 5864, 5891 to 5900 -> 20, 424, 444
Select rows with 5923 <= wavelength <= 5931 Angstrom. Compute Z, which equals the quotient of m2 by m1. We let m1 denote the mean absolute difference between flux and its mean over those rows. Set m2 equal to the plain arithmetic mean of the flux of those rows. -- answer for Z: 66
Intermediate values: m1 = 0.8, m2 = 53.2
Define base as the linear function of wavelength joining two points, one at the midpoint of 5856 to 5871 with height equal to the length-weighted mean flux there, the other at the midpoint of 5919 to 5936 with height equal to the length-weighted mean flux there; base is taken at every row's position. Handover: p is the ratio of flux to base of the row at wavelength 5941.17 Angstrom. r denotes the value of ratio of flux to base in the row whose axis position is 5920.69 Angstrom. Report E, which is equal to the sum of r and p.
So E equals 2.04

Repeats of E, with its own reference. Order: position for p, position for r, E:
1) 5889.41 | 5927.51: 1.88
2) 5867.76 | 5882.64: 2.00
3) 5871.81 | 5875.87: 2.21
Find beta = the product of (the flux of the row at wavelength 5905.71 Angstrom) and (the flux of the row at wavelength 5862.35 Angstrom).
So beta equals 2845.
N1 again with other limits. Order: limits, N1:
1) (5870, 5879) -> 5875.87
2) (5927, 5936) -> 5935.70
